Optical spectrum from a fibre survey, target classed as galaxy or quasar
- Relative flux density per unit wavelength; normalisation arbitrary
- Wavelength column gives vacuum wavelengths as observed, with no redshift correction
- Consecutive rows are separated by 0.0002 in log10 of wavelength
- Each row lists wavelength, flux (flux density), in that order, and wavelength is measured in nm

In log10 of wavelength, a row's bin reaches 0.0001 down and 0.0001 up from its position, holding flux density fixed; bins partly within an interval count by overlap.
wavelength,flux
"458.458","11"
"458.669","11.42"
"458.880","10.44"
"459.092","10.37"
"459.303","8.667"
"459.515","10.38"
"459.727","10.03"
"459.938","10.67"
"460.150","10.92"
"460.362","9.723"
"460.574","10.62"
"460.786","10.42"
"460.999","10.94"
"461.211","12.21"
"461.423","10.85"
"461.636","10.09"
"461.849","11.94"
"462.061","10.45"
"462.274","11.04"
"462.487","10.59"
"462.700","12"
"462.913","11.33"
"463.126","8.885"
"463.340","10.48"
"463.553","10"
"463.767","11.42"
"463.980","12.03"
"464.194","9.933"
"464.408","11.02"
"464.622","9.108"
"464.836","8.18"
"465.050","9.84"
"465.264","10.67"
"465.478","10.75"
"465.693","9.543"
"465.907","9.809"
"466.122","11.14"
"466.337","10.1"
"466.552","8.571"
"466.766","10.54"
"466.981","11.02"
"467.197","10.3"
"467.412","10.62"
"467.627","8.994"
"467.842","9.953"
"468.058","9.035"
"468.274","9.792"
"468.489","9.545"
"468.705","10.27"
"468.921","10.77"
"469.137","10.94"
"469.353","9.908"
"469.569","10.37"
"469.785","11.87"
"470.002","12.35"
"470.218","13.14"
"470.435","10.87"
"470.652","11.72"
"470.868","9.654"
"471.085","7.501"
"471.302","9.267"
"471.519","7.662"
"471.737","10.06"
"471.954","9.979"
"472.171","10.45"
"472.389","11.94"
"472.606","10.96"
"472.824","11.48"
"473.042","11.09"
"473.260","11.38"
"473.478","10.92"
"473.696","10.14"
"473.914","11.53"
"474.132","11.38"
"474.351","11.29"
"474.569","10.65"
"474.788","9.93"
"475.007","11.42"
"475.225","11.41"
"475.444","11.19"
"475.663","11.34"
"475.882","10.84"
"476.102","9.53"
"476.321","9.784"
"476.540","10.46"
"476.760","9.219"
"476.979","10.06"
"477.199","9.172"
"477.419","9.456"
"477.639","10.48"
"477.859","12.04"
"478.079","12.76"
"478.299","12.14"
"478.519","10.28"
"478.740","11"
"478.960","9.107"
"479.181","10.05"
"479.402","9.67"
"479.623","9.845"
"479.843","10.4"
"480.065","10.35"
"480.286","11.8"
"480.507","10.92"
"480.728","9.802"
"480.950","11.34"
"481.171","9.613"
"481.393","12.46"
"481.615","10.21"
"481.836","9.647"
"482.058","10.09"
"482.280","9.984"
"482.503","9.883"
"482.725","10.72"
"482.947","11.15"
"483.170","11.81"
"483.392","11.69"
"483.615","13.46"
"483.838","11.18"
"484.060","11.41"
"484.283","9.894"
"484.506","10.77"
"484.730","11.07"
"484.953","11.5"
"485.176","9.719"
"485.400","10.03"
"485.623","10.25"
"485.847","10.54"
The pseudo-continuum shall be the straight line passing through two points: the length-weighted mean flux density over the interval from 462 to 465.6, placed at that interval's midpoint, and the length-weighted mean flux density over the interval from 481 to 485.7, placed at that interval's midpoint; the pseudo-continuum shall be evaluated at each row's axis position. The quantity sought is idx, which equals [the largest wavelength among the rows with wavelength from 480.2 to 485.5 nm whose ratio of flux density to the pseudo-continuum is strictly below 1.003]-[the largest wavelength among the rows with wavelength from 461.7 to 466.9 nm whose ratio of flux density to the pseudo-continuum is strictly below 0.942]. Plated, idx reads 18.85 nm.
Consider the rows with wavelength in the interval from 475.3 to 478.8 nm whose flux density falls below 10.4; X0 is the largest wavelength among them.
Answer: 478.519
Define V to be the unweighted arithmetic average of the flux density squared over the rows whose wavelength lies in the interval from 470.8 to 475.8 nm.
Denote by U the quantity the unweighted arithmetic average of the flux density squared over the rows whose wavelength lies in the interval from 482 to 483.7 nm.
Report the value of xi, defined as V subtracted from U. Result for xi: 12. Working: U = 124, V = 113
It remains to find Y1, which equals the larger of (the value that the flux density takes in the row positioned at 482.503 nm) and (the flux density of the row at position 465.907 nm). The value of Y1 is 9.9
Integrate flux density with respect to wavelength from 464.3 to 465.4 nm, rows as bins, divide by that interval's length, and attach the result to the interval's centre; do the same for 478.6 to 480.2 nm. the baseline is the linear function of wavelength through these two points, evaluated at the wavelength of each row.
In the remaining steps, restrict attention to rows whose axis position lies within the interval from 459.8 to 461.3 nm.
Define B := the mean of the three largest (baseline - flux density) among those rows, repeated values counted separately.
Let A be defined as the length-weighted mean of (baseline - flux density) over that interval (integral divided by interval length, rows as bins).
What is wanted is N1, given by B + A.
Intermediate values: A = -1.0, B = -0.5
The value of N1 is -1.6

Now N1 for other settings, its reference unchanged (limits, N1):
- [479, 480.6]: 0.0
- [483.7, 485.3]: -0.6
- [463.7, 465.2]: 0.3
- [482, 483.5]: -0.5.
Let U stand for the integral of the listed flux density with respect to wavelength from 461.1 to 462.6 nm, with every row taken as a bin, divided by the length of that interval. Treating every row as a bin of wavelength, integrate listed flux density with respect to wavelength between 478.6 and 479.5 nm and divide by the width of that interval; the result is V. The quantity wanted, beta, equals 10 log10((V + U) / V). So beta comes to 3.2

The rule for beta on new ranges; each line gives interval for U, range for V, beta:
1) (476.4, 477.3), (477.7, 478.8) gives 2.6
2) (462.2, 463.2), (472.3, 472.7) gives 2.9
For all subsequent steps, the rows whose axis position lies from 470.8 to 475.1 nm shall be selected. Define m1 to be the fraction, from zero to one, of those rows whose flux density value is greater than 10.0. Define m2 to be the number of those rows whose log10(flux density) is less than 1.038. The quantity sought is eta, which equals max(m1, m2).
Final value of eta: 10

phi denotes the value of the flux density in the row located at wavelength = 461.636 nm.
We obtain 10.09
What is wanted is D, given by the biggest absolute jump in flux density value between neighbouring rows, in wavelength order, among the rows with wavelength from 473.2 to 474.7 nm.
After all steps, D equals 1.39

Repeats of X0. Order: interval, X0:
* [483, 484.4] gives 484.283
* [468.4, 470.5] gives 469.569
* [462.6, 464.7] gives 464.622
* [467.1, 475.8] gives 474.788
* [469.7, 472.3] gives 471.954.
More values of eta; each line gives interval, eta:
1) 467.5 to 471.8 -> 15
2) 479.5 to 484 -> 11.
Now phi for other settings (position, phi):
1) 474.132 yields 11.38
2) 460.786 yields 10.42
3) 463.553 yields 10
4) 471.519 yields 7.662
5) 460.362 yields 9.723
